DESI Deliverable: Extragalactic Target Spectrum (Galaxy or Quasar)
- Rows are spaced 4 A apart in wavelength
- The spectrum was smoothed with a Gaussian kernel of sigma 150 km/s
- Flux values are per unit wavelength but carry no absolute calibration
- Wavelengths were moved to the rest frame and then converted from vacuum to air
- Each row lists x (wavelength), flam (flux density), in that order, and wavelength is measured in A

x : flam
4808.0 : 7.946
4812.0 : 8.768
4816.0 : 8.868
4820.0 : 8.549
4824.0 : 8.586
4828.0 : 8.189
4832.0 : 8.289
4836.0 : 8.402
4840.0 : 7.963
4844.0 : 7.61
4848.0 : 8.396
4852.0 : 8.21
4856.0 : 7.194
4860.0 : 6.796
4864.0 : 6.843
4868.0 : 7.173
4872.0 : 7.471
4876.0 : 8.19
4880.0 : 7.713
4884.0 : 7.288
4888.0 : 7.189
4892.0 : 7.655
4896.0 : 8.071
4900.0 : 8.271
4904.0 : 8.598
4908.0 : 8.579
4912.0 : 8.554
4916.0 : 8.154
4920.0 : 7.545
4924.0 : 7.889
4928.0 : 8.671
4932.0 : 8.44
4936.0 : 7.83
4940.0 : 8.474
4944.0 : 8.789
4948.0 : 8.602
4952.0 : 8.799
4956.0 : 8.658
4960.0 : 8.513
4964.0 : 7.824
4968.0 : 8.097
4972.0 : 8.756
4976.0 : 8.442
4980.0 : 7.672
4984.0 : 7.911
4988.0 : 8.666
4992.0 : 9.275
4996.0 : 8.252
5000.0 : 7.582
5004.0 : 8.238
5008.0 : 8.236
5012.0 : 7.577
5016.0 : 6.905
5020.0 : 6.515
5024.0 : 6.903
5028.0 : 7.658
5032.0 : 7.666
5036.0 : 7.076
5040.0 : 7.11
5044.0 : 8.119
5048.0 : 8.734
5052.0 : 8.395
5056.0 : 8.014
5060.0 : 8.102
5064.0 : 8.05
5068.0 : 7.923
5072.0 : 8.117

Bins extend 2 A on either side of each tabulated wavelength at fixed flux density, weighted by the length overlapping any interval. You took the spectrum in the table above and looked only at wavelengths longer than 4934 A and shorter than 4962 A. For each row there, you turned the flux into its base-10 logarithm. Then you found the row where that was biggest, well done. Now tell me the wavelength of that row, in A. 4952.0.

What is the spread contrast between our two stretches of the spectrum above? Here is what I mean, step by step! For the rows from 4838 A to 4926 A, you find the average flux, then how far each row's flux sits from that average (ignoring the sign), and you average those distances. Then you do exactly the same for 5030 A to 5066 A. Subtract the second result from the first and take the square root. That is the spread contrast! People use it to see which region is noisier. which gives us 0.2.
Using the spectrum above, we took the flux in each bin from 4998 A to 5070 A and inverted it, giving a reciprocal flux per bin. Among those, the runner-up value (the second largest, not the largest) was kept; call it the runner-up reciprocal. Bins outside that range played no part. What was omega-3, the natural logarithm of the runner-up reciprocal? -1.93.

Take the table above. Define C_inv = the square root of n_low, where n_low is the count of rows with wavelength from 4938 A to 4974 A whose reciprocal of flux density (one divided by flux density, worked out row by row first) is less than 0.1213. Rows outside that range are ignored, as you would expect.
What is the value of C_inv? 2.6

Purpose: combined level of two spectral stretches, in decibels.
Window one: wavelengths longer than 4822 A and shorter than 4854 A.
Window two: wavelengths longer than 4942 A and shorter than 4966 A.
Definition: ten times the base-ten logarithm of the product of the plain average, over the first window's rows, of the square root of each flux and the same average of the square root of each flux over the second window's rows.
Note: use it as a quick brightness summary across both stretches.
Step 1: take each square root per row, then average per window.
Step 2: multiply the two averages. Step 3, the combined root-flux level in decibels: 9.22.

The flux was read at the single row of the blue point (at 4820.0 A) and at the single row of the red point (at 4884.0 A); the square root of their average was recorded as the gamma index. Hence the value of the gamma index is 2.81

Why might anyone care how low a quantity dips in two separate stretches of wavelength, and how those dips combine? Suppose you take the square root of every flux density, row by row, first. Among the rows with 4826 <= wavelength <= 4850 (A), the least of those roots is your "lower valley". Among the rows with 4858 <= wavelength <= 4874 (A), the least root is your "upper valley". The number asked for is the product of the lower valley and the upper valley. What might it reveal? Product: 7.2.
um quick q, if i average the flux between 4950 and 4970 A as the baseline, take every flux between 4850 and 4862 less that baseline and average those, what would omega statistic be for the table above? -1.0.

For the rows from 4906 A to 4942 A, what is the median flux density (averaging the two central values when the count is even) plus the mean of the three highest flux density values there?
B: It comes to 17.0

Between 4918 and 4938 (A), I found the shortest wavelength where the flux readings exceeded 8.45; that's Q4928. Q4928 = 4928.0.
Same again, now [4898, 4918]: 4904.0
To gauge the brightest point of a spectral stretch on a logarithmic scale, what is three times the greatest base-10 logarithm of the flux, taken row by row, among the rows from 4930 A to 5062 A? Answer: 2.90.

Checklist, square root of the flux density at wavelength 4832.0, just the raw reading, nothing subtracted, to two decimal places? 2.88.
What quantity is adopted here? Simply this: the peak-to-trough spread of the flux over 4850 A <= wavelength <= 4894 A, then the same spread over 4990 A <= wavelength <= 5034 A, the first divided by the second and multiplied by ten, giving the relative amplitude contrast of 5.1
